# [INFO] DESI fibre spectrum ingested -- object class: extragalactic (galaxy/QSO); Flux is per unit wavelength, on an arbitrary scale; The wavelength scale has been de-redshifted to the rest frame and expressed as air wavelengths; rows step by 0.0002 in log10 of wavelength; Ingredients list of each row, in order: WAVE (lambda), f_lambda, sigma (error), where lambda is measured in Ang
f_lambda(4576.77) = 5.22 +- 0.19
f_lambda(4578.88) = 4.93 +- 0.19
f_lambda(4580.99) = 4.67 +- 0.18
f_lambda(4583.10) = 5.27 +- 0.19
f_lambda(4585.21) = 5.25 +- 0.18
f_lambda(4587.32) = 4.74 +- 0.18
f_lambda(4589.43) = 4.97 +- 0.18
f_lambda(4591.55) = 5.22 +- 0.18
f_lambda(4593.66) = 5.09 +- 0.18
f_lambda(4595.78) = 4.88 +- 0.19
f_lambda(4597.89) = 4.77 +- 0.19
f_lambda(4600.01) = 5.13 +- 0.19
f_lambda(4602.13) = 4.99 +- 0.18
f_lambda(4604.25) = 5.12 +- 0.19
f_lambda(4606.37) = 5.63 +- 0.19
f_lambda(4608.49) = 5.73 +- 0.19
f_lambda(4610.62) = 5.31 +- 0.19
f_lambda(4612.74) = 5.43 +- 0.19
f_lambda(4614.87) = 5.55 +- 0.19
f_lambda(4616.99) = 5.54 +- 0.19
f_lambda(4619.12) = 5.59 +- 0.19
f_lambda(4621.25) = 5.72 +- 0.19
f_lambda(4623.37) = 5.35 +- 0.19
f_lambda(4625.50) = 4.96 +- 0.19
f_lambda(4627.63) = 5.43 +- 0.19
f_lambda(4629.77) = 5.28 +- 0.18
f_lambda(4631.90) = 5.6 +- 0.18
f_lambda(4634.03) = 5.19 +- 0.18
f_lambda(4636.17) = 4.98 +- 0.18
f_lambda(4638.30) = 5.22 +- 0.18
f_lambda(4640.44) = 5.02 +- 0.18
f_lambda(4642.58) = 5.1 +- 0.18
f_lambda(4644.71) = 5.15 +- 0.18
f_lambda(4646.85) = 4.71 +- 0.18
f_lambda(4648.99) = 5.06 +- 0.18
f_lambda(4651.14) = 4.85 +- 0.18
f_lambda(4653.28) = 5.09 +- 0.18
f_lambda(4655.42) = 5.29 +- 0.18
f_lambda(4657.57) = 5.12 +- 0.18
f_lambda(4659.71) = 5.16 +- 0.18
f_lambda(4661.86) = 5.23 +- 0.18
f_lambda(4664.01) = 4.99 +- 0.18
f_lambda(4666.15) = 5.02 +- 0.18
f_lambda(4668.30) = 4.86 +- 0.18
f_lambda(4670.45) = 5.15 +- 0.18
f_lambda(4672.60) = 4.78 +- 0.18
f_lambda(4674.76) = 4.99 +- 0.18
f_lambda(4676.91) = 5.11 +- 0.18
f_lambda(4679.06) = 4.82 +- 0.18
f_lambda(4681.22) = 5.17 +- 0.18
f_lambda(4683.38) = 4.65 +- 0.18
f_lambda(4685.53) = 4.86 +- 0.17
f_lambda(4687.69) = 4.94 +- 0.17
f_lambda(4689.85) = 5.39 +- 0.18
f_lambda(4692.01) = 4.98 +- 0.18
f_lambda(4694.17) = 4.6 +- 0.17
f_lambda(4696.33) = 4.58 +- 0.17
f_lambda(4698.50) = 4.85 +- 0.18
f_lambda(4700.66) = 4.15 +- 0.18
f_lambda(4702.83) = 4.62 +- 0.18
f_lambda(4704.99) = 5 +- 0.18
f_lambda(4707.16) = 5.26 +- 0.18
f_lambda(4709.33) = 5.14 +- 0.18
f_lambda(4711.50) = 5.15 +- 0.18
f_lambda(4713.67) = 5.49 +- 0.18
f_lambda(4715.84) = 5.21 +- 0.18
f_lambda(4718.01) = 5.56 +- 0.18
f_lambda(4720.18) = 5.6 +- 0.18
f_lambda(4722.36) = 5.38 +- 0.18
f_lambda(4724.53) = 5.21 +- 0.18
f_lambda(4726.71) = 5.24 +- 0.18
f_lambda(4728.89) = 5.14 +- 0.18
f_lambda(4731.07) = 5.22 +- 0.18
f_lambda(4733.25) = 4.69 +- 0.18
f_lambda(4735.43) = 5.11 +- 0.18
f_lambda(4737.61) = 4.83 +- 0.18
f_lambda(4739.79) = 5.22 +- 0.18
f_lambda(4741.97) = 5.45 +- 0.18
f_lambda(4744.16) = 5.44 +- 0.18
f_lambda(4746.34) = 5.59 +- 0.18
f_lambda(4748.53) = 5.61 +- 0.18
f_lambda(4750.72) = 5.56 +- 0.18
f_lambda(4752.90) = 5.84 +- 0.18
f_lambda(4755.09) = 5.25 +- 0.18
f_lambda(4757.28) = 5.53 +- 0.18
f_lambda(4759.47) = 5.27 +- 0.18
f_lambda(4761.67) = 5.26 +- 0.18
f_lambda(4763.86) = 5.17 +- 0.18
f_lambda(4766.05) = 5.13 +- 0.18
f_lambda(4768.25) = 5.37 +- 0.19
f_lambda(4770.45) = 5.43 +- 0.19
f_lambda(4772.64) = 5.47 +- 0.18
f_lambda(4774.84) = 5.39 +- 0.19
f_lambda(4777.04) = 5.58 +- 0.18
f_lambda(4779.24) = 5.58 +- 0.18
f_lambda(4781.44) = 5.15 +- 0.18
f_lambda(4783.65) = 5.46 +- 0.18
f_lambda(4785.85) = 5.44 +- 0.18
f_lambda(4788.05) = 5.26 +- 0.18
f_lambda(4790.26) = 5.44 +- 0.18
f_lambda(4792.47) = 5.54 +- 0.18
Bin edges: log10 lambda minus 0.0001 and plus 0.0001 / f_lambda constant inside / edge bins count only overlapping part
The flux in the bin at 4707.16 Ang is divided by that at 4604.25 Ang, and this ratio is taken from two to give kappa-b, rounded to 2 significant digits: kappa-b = 0.97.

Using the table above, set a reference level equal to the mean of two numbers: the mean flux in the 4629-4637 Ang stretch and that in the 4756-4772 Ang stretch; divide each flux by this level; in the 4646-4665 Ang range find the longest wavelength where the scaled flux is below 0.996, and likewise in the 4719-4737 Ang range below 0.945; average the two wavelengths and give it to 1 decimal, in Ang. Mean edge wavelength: 4698.6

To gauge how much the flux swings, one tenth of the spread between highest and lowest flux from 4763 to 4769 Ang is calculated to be 0.024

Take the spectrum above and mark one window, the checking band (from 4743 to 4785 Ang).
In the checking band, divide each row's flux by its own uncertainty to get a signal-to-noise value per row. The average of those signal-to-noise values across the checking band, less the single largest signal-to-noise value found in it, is -2.6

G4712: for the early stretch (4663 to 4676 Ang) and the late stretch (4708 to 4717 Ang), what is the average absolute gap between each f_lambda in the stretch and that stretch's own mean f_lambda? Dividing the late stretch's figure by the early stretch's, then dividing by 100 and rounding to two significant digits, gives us 0.013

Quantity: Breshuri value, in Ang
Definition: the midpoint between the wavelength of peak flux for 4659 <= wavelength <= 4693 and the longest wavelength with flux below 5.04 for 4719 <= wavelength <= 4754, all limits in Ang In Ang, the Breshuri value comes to 4713.7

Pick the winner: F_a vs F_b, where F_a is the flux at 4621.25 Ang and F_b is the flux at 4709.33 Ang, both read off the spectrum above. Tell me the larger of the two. 5.72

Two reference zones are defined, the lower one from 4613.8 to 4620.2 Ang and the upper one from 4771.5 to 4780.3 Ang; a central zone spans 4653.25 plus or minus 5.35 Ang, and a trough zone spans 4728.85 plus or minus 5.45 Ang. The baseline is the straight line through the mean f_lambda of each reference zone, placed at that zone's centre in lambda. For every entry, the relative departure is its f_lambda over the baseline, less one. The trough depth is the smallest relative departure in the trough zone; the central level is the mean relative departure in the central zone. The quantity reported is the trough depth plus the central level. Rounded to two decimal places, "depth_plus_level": -0.23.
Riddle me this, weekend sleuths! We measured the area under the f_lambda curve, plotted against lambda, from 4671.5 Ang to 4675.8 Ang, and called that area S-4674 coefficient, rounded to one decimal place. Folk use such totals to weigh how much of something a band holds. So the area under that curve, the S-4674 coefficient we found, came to 21.0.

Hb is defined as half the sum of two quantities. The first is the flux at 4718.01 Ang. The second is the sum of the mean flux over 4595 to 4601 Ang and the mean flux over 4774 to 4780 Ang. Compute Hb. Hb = 8.00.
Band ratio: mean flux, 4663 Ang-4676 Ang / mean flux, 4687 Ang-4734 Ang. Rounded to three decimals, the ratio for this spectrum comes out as 0.981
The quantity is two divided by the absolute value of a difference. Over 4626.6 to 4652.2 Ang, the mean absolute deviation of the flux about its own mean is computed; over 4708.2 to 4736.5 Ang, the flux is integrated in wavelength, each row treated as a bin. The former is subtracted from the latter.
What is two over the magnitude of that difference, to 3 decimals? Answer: 0.014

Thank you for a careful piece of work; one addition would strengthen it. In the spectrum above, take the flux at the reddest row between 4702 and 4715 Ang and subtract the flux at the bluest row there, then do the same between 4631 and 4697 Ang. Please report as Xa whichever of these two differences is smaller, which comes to -1.0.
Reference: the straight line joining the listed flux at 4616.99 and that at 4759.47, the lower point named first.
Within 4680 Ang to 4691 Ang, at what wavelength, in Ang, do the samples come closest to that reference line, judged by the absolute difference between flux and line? 4689.85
